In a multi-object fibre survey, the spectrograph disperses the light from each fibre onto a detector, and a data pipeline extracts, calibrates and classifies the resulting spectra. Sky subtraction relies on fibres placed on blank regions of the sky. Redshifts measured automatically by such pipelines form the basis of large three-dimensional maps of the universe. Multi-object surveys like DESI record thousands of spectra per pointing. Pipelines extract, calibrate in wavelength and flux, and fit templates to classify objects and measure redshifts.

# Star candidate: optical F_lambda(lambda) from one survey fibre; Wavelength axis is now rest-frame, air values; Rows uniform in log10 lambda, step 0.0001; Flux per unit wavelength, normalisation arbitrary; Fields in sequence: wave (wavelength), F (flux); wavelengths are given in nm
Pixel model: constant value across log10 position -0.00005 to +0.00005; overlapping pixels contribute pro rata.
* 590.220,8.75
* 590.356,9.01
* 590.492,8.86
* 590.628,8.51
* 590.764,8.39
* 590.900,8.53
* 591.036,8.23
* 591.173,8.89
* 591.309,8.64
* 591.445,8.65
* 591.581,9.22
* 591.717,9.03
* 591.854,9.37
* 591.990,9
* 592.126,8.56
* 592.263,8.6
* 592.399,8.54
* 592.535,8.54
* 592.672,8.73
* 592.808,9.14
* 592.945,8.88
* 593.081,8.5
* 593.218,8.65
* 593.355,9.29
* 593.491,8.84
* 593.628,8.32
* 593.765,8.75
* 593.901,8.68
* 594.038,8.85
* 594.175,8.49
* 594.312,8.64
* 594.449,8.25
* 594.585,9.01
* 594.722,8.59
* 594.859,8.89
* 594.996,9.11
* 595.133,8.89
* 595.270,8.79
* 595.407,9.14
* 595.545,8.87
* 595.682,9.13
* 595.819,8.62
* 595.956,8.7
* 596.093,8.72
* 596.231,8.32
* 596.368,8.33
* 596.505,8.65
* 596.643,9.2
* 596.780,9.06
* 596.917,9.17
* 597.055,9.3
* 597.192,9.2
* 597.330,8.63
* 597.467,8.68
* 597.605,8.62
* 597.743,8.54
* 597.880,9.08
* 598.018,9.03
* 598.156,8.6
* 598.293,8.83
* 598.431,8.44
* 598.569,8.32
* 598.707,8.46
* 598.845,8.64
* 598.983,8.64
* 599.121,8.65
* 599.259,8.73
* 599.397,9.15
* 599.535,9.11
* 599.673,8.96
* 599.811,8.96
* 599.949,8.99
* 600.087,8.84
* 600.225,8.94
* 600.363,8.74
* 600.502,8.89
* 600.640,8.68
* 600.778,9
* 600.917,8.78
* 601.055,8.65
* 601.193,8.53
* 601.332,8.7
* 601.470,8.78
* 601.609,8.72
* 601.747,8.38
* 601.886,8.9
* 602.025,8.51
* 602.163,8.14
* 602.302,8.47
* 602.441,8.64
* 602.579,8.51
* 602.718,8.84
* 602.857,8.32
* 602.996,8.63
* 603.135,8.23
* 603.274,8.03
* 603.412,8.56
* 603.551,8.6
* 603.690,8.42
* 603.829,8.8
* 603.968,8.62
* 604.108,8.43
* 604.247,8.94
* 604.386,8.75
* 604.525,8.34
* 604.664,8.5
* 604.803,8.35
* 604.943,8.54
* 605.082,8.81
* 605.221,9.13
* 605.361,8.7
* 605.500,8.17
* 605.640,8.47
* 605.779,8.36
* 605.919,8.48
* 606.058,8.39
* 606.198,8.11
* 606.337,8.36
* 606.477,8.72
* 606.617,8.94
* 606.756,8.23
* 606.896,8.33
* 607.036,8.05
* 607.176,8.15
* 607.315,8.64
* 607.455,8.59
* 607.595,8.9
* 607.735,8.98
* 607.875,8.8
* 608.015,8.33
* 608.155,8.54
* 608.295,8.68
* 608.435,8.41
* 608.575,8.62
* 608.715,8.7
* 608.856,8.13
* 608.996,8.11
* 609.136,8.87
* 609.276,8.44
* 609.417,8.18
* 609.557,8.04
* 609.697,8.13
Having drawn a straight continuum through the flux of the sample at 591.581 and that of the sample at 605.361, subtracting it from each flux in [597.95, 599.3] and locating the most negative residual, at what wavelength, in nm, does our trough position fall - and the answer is 598.569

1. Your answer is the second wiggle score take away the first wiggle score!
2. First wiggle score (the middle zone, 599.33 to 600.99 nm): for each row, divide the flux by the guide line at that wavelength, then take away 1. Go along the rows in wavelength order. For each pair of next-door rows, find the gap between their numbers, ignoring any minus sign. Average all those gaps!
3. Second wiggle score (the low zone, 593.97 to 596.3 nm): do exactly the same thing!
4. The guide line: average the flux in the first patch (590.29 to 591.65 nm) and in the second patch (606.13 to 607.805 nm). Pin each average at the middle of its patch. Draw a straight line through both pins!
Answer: 0.018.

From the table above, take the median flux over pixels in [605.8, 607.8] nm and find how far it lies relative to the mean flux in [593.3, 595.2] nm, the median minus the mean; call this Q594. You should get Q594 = -0.32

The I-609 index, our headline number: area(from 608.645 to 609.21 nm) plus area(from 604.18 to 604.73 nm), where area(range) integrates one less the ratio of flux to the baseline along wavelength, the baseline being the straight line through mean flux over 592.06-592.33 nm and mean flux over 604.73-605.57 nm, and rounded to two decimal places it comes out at 0.01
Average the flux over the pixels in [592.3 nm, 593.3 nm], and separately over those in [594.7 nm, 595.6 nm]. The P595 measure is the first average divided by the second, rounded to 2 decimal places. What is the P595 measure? 0.98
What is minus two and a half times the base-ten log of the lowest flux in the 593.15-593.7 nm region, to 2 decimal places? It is -2.30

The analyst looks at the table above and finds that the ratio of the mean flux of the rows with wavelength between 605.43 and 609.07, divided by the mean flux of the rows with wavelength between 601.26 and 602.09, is 0.98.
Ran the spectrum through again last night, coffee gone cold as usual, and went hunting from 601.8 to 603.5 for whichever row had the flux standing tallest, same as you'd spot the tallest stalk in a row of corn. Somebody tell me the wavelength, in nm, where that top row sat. 601.886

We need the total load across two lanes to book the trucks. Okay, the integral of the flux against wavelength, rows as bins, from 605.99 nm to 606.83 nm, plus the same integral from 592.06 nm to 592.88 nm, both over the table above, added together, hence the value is 14.2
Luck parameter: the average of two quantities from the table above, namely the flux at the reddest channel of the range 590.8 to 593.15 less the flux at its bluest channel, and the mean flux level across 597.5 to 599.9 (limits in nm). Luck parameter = 4.36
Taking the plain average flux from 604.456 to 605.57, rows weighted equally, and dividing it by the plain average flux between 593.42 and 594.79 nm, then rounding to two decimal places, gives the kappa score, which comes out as 0.99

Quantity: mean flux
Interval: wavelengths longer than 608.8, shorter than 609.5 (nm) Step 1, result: 8.35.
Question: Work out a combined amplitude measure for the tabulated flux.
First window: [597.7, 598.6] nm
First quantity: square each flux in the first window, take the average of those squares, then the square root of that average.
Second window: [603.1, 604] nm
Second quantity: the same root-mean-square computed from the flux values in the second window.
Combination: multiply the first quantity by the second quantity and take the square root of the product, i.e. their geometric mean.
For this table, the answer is 8.58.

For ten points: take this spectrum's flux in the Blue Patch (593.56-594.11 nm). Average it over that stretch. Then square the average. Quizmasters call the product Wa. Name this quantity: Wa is 74.8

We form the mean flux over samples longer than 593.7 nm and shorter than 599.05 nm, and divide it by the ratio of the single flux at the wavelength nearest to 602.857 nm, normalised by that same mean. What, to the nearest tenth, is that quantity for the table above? 9.2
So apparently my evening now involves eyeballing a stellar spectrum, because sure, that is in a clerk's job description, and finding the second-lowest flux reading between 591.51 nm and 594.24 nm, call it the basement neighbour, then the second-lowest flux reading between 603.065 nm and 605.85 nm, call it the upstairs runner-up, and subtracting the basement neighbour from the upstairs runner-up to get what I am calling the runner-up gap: -0.32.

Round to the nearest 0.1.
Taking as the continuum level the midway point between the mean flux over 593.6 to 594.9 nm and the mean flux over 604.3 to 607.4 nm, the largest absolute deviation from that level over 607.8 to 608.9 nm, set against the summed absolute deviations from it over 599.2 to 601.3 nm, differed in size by 4.1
